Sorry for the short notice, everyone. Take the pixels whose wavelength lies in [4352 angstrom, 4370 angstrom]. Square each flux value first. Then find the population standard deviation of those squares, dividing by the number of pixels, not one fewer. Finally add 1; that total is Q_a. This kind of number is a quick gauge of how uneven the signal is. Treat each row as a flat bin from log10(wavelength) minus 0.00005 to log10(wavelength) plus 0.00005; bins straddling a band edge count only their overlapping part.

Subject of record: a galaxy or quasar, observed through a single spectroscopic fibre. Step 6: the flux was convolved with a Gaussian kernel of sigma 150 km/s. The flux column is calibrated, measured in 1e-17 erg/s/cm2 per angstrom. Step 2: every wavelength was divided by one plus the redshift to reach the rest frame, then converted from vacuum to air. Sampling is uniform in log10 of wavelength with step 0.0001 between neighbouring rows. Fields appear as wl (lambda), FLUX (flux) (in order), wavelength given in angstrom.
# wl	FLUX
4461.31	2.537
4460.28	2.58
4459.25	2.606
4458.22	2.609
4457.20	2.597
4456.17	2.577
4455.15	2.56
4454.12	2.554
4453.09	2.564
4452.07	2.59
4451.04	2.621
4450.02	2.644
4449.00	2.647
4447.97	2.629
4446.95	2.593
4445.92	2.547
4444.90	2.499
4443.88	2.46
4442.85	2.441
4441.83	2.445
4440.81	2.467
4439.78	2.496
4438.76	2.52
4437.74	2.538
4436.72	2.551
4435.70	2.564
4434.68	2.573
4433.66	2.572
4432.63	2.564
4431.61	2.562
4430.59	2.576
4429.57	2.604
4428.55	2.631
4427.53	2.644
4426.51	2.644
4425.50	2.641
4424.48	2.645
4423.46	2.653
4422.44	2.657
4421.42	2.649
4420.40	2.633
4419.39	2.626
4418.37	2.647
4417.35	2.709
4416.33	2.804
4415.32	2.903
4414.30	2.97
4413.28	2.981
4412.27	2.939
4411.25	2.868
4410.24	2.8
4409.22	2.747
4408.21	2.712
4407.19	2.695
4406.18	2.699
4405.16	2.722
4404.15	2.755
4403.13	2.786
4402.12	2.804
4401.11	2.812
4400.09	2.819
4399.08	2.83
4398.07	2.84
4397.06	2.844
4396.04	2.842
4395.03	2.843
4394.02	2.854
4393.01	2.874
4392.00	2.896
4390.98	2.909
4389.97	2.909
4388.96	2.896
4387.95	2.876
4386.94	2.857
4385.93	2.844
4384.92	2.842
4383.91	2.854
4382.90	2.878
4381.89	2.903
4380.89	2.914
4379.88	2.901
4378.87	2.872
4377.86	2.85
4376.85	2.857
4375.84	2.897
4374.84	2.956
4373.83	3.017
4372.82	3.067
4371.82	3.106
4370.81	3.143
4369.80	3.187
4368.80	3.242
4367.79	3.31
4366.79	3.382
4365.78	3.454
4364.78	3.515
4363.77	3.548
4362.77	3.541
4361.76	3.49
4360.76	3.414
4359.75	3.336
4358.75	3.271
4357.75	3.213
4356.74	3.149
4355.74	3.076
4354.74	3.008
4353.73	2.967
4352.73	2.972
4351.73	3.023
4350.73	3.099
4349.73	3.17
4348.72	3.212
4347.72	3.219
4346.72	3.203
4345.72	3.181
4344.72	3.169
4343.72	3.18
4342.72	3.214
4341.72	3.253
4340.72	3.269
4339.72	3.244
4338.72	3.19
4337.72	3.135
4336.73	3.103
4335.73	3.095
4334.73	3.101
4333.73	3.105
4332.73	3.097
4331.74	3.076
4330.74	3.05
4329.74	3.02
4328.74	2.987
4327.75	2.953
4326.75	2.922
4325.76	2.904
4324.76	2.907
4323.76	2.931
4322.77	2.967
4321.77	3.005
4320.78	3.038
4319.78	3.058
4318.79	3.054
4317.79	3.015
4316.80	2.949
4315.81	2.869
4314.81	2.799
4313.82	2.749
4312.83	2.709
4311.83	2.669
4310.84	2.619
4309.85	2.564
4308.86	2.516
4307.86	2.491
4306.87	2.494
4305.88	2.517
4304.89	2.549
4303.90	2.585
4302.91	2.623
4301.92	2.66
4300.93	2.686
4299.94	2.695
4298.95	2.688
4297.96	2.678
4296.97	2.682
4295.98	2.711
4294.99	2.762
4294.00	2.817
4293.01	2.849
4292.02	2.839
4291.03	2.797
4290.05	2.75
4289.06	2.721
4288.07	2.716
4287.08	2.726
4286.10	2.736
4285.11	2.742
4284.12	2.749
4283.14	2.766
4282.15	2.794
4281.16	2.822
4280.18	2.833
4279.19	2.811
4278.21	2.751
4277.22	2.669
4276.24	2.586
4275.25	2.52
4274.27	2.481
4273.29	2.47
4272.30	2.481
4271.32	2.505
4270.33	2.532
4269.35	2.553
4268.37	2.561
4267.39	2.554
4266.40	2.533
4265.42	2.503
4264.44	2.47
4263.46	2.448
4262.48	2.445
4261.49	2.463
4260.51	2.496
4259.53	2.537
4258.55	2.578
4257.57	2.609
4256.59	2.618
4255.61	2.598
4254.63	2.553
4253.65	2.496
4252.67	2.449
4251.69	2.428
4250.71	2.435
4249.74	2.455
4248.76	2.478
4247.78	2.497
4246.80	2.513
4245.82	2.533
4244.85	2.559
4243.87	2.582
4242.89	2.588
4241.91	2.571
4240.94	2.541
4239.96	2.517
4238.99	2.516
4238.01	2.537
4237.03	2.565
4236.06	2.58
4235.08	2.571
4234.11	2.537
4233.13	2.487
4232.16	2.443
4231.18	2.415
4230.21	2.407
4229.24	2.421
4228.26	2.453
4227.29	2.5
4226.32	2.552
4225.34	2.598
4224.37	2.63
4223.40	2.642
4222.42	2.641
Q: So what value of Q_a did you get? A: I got 2.23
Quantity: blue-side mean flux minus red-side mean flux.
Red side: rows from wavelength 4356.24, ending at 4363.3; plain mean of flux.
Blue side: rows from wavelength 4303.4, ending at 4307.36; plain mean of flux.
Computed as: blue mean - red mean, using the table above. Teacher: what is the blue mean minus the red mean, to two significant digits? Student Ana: -0.81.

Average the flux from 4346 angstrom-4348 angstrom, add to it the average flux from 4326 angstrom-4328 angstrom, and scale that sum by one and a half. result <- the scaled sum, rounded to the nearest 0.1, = 9.2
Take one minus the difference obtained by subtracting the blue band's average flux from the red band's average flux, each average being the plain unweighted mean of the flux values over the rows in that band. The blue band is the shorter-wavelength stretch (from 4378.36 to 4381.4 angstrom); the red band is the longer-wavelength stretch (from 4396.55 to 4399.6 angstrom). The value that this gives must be 1.06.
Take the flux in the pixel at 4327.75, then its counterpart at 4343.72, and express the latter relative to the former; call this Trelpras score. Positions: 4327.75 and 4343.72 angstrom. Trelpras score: 1.08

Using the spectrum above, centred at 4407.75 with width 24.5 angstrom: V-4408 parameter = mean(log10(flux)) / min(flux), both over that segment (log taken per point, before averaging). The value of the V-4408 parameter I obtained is 0.170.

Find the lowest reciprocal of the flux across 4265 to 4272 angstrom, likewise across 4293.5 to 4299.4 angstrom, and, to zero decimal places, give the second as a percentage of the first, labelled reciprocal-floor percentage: 91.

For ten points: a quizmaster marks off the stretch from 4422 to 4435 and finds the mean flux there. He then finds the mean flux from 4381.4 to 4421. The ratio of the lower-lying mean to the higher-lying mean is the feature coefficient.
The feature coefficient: 1.08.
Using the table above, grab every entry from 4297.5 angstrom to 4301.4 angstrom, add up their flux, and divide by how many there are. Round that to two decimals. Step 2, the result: 2.69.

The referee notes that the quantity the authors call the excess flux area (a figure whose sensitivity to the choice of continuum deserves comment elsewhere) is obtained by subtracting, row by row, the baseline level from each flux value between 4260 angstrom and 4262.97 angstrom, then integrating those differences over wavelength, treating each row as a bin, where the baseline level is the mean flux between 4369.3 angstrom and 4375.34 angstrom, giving -1.8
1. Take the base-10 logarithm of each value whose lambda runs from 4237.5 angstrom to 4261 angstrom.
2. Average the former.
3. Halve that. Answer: 0.20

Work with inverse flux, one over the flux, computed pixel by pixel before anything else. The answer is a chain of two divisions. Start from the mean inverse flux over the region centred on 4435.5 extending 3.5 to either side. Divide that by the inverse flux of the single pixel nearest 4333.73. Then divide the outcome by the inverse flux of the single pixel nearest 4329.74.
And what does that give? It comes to 3.7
